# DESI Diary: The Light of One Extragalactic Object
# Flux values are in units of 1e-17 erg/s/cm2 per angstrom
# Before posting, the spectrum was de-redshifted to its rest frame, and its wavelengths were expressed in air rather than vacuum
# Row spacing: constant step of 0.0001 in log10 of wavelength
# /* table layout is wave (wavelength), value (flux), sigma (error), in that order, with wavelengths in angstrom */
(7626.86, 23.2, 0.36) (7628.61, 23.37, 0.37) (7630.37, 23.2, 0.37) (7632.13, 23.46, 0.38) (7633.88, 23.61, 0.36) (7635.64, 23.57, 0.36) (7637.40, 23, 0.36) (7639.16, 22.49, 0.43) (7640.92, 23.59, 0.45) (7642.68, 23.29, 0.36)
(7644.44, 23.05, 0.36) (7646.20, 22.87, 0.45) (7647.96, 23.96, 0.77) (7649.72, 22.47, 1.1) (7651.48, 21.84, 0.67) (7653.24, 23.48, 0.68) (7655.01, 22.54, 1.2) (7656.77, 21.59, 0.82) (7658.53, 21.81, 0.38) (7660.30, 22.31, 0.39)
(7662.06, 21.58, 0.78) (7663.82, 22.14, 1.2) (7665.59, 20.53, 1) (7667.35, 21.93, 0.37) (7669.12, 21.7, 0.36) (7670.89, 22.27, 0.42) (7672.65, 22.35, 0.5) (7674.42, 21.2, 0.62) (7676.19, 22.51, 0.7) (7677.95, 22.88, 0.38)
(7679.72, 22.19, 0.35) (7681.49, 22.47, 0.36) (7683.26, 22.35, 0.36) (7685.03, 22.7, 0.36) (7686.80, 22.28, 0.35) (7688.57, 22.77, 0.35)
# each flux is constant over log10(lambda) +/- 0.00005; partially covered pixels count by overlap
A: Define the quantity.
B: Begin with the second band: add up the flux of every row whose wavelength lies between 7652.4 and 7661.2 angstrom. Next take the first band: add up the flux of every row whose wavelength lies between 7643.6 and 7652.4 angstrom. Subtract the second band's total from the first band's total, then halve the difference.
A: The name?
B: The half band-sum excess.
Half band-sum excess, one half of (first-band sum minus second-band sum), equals 1.2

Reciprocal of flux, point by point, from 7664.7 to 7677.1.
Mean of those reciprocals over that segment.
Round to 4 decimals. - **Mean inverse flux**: 0.0459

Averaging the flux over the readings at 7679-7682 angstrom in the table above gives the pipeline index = 22.3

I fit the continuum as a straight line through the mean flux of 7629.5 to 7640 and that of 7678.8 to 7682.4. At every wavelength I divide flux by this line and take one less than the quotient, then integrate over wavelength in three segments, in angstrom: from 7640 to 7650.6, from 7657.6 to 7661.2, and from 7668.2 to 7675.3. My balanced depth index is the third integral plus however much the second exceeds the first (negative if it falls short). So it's -0.39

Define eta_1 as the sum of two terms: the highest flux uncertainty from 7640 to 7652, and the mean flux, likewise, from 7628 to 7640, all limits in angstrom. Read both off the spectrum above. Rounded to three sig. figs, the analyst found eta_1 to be 24.3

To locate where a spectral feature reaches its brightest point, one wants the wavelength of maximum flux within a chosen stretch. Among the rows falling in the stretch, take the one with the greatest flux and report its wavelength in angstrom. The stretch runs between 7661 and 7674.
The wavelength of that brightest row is 7672.65 angstrom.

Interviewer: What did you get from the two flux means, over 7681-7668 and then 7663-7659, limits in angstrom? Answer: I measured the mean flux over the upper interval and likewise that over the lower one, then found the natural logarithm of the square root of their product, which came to 3.09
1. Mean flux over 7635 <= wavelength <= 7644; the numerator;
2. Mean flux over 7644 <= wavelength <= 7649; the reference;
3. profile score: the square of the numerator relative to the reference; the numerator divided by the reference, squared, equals 0.99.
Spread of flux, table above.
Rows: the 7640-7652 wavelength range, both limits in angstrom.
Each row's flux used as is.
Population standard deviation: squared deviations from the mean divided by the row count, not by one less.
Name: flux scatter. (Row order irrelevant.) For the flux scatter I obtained 0.65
